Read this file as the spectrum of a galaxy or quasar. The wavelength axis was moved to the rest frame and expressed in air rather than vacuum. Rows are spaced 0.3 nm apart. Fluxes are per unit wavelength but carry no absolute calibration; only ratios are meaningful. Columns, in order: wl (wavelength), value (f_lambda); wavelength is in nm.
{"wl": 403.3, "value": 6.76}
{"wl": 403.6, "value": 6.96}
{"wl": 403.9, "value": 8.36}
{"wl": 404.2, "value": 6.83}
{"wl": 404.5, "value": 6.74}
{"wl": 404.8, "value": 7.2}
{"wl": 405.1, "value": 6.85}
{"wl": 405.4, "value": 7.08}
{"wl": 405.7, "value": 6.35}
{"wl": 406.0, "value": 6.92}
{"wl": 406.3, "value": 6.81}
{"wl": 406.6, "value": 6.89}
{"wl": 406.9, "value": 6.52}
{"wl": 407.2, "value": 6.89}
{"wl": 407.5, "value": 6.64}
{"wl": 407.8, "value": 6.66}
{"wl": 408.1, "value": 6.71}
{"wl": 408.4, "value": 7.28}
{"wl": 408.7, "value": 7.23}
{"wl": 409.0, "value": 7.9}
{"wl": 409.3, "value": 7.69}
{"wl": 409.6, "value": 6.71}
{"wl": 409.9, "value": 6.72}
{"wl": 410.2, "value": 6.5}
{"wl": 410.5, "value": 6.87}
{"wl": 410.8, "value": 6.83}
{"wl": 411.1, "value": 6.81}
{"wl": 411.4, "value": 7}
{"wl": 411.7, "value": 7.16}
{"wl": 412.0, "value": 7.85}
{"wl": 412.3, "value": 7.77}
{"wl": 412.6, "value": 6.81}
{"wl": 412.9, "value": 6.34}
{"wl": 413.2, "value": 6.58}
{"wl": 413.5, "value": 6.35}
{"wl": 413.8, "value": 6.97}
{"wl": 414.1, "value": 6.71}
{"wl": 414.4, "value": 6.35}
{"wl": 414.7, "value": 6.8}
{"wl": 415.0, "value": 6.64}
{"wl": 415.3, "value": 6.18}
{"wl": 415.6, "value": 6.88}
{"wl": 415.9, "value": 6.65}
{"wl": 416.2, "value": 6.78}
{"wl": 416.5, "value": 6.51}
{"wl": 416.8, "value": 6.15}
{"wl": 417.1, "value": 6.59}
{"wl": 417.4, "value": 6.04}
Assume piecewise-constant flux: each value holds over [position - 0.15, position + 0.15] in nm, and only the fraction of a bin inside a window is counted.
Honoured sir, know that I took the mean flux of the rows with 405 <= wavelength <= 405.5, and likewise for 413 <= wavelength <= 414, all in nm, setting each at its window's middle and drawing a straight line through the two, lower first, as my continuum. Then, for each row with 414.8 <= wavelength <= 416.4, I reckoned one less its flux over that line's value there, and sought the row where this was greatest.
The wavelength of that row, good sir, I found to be 415.3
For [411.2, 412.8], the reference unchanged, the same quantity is 412.6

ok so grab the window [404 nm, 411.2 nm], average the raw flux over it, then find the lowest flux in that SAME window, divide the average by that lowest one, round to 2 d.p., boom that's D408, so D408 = 1.09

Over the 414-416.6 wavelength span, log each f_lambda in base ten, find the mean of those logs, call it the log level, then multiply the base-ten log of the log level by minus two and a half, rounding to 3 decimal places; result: 0.215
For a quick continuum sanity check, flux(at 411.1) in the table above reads 6.81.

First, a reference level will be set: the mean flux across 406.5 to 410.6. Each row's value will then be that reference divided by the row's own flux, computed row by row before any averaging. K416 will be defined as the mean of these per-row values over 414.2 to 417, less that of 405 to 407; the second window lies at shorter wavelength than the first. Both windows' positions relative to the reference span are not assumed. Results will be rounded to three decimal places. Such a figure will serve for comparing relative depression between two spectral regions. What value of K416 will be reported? 0.036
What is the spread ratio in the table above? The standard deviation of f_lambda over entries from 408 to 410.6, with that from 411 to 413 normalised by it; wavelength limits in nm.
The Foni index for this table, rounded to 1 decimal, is 1.1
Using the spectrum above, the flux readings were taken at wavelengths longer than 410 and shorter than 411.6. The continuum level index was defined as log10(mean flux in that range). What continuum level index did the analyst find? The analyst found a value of 0.833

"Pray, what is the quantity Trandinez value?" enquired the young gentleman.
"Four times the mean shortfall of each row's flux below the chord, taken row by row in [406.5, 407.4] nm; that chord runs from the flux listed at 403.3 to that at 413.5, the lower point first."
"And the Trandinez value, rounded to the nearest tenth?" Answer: -0.6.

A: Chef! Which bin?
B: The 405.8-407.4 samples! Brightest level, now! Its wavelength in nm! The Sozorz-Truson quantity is 406.0 nm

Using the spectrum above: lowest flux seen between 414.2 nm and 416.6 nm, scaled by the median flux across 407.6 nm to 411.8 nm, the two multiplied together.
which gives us 42.3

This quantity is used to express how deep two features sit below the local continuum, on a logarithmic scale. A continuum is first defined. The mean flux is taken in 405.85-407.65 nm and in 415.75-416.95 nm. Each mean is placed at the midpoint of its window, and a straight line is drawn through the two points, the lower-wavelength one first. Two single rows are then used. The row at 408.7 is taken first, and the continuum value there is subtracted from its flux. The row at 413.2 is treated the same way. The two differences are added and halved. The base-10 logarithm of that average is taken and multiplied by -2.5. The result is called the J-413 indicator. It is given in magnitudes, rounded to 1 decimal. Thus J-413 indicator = 1.6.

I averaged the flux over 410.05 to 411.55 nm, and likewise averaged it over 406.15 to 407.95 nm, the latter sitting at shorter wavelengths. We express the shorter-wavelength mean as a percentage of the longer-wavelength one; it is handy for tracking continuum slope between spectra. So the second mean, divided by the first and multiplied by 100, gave 99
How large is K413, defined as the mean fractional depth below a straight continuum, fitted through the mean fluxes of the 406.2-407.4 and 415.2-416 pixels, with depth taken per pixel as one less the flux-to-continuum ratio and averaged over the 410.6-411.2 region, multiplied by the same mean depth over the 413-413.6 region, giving -0.0005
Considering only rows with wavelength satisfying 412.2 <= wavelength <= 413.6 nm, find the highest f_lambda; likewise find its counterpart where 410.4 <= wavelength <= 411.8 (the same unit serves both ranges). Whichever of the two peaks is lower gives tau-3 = 7.16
